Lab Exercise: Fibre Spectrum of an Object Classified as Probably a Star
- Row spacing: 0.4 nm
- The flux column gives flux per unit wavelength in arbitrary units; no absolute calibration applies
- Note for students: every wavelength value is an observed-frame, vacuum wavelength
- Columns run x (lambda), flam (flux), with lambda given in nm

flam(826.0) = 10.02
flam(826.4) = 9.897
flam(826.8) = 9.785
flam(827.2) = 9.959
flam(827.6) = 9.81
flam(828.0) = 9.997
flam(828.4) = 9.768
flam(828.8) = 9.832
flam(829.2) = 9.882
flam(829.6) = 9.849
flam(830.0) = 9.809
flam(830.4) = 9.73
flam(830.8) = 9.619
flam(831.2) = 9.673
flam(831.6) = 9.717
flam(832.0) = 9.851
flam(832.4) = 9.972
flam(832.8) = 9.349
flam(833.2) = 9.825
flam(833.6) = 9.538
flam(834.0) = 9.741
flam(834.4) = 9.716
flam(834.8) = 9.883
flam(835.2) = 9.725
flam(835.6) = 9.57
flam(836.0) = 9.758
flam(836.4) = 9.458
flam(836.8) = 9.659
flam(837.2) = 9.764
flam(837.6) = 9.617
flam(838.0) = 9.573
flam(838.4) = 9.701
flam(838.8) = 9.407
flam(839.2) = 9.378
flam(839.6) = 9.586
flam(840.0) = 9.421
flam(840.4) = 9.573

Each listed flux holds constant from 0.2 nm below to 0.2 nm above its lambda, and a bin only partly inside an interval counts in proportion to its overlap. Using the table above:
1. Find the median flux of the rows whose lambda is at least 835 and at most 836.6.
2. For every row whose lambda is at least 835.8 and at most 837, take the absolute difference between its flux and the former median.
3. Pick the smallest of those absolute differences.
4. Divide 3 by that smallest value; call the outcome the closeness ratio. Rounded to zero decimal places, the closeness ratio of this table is 261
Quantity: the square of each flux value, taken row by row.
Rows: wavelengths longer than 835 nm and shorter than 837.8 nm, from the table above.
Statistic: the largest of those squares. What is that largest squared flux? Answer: 95.3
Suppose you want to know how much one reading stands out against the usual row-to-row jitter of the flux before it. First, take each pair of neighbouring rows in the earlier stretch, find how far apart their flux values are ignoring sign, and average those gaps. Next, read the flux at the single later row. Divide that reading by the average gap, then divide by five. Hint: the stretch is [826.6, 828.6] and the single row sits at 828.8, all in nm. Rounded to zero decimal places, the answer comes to 11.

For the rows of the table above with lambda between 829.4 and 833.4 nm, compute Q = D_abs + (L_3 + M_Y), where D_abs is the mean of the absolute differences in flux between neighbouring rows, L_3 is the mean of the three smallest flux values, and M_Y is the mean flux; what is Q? 19.5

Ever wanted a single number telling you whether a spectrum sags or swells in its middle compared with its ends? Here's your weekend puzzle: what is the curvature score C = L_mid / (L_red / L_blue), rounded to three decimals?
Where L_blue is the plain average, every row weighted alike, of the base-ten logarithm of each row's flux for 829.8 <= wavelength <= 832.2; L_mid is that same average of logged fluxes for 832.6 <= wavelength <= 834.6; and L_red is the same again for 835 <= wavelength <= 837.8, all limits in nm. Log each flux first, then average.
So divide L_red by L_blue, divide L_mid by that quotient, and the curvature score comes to 0.987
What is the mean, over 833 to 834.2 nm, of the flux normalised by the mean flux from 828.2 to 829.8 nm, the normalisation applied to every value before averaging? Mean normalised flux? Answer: 0.987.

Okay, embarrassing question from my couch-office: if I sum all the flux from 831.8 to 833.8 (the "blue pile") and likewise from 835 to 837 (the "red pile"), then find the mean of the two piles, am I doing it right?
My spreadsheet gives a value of 48.4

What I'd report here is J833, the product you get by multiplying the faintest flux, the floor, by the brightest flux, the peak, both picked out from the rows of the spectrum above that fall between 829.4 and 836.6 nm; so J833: 93.23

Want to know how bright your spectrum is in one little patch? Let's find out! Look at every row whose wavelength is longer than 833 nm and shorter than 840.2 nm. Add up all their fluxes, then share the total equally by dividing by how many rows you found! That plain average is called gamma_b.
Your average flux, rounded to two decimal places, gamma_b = 9.63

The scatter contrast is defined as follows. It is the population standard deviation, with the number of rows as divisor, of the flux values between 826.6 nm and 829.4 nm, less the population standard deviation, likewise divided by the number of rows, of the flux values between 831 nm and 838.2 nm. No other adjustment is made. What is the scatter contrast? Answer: -0.07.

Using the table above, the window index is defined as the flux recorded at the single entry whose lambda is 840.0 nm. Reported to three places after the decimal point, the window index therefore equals 9.421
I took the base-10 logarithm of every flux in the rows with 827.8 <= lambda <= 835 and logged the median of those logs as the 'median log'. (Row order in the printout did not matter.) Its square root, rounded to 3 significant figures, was 0.995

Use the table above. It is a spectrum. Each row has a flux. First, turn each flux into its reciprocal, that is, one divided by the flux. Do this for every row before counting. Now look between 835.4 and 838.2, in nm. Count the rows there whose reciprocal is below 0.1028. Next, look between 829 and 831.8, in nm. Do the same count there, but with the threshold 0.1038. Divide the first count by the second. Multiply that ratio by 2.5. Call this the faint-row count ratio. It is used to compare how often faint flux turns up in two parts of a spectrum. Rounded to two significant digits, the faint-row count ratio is 0.83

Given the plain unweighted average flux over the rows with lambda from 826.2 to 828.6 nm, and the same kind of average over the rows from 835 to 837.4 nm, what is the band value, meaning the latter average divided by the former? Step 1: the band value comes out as 0.978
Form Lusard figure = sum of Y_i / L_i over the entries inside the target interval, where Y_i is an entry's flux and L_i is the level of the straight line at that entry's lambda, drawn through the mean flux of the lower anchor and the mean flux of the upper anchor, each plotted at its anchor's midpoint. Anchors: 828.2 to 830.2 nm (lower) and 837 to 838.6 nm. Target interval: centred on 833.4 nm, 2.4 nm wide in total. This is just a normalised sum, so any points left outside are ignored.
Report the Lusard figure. 5.96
